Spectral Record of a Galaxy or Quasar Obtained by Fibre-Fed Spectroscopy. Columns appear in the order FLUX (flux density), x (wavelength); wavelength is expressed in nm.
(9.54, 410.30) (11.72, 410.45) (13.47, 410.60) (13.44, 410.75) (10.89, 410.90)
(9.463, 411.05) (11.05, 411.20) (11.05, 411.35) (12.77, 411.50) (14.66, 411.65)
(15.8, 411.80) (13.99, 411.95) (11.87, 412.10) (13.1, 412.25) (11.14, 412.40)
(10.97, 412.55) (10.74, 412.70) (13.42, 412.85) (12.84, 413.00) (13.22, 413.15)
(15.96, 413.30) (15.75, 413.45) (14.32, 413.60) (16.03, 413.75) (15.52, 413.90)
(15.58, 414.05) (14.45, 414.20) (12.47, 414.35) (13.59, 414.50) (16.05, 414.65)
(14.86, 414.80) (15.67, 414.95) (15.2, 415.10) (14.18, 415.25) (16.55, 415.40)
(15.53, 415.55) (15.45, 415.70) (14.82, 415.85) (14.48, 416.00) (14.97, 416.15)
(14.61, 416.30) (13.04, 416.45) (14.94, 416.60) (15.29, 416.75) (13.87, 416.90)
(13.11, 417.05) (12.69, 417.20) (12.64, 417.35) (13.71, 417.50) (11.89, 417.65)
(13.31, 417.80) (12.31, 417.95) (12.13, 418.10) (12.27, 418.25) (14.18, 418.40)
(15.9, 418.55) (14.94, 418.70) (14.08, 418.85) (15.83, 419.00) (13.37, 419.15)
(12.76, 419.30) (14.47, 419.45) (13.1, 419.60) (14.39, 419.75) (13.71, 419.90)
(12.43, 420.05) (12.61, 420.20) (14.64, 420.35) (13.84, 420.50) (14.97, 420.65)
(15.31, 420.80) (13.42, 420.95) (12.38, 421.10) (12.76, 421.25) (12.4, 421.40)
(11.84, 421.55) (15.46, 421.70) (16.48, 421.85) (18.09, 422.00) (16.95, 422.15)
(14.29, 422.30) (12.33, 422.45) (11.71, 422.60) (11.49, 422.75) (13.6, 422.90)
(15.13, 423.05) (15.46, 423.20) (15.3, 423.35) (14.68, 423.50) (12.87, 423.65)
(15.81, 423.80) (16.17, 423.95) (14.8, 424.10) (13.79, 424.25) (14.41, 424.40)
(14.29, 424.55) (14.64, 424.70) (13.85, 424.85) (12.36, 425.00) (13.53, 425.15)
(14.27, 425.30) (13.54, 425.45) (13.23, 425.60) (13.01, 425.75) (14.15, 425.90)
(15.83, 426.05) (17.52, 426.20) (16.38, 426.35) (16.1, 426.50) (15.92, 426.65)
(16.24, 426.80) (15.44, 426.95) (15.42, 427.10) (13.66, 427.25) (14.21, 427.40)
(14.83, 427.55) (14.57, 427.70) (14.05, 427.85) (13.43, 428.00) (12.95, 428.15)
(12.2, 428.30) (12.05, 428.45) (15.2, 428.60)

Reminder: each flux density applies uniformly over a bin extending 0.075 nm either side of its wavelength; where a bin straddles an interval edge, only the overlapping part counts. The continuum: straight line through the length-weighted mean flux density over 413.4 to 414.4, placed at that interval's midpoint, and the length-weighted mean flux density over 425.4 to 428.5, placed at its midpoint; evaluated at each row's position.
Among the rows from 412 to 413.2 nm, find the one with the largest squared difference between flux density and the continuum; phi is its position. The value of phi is 412.70 nm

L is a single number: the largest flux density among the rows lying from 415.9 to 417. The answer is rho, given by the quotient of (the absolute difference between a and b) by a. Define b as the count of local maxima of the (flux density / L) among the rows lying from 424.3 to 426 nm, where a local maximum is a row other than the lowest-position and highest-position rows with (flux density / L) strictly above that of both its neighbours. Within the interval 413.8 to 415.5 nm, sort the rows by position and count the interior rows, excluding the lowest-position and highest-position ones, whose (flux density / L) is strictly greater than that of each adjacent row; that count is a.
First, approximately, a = 3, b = 2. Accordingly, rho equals 0.3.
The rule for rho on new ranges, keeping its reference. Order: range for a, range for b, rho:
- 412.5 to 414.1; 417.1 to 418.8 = 0.0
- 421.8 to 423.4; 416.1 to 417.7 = 0.0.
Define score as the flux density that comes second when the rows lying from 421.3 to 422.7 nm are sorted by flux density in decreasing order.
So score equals 16.95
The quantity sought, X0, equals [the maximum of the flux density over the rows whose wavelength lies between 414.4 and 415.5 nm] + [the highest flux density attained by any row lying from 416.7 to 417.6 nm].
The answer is 31.8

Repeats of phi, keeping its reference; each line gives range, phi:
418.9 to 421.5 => 421.10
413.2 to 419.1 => 417.65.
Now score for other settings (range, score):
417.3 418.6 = 14.18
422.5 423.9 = 15.46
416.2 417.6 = 14.94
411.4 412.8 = 14.66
